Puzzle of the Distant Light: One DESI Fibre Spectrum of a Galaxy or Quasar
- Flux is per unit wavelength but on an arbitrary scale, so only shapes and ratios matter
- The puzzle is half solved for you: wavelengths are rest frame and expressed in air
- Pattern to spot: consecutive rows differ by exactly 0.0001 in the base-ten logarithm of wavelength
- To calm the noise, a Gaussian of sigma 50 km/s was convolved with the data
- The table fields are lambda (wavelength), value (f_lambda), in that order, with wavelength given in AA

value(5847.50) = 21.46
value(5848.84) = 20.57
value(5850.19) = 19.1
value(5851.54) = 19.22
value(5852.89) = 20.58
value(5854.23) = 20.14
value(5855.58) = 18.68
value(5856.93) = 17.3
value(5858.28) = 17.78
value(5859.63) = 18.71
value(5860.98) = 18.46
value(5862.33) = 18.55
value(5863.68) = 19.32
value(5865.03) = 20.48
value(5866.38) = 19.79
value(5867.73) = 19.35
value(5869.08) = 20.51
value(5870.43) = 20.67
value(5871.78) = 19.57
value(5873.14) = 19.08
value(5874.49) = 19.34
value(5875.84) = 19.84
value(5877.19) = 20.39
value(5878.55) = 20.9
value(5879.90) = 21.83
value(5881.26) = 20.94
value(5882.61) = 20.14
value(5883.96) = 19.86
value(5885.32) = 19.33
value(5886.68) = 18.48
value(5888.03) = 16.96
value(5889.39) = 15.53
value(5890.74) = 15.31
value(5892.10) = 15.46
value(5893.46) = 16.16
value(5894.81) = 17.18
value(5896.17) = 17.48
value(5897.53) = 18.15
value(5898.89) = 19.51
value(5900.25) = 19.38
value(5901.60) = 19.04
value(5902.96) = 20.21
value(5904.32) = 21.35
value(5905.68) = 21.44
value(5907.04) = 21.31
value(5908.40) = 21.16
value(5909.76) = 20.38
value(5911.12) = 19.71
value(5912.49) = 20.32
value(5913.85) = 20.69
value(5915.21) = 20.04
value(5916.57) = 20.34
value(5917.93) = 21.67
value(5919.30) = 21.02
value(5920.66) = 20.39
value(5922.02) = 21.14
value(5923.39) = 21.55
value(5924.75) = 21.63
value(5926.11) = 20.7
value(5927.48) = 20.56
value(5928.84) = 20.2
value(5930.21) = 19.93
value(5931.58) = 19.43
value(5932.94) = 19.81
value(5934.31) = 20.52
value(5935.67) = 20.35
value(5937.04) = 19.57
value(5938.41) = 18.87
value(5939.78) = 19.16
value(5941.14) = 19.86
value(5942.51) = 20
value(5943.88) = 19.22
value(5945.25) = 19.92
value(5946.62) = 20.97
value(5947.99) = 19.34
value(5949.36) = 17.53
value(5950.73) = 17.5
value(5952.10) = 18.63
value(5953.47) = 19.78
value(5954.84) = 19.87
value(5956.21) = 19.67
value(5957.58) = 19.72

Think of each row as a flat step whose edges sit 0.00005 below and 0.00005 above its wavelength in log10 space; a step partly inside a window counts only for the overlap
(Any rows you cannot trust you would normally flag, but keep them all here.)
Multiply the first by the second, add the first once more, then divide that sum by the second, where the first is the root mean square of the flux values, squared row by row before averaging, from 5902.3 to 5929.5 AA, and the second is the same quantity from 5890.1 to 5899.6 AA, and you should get 22.0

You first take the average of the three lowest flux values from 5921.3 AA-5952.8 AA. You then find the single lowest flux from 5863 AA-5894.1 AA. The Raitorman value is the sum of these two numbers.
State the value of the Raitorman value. 33.2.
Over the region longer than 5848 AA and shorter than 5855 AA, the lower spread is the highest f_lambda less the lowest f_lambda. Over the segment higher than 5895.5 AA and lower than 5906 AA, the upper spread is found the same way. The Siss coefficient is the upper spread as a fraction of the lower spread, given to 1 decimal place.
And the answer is 2.7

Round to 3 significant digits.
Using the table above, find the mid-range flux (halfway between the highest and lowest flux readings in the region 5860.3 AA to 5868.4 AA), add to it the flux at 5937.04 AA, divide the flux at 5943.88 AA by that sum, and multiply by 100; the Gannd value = 49.2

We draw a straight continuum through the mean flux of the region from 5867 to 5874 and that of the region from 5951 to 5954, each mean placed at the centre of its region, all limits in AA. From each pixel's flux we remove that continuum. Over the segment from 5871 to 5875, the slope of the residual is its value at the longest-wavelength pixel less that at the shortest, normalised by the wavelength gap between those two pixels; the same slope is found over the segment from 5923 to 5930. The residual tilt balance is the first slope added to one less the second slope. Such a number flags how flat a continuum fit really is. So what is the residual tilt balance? 1.2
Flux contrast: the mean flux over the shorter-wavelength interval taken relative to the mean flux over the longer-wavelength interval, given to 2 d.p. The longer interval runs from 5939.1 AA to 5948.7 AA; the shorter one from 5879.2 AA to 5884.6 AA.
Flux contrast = 1.05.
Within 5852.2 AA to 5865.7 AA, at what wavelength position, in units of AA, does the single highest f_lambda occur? 5852.89 AA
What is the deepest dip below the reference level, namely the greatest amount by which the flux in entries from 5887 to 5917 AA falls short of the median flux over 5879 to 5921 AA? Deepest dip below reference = 4.7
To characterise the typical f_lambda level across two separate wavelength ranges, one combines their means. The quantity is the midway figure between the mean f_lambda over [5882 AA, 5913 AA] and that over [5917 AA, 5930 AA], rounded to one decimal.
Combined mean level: 19.9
